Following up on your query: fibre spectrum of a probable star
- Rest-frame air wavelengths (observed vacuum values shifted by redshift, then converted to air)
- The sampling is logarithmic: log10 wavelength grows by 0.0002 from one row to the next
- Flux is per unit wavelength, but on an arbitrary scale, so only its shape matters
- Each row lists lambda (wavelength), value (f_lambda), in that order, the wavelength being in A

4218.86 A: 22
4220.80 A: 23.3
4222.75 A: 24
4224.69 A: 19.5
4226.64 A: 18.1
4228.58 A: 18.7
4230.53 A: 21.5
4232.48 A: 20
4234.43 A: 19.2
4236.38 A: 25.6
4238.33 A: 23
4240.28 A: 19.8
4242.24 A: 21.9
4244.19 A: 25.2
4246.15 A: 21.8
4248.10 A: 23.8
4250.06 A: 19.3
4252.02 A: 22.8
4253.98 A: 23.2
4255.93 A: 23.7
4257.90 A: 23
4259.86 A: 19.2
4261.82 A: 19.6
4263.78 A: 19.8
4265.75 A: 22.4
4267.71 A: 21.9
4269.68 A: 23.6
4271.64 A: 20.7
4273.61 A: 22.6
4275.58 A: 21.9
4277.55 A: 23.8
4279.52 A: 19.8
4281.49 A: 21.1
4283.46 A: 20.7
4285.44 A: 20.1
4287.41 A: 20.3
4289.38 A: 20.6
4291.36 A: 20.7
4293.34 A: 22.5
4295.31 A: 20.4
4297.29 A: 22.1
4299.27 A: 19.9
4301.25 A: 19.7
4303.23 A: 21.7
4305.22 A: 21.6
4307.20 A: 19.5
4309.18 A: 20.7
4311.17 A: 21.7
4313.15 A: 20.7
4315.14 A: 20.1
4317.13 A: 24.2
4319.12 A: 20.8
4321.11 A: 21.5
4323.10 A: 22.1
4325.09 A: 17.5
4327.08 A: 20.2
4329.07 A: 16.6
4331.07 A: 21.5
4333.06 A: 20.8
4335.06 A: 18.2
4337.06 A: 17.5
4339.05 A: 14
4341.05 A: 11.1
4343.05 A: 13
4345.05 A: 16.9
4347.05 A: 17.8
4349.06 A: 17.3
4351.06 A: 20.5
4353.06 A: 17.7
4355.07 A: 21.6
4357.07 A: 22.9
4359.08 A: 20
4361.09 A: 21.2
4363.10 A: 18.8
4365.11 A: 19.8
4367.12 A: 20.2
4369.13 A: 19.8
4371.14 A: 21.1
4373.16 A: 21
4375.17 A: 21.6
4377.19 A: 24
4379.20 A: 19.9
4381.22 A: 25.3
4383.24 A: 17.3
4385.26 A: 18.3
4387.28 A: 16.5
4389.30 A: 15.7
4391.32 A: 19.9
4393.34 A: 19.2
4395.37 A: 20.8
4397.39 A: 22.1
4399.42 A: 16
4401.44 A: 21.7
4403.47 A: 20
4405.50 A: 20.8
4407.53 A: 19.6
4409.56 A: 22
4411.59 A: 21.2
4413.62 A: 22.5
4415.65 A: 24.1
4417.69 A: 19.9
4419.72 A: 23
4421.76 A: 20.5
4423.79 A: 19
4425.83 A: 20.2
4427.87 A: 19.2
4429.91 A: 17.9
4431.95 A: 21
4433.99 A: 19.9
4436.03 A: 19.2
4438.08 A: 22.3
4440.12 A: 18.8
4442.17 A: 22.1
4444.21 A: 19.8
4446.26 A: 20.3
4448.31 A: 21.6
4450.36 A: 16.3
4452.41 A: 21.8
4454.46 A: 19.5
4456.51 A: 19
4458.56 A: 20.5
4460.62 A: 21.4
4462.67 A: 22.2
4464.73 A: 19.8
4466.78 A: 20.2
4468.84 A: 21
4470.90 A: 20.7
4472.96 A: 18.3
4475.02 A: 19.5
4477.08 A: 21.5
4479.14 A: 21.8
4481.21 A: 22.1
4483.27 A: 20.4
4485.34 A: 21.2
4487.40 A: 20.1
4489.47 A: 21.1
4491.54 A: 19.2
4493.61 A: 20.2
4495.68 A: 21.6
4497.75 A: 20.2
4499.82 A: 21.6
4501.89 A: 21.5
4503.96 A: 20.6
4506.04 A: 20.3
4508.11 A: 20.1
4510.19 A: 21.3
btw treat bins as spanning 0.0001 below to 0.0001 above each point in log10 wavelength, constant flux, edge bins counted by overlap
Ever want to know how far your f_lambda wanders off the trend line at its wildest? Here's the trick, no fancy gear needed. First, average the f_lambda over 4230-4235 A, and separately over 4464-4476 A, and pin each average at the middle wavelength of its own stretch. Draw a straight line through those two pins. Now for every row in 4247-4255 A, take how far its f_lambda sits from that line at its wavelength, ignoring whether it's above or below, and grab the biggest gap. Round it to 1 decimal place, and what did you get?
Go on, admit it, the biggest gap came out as 3.6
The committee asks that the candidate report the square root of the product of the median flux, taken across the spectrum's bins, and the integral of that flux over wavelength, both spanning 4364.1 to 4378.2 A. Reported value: 79.0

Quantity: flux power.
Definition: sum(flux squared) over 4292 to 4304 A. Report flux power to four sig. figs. 2666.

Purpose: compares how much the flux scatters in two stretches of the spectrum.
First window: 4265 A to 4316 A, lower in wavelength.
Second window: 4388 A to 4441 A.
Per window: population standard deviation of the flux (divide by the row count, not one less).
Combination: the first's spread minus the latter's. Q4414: -0.76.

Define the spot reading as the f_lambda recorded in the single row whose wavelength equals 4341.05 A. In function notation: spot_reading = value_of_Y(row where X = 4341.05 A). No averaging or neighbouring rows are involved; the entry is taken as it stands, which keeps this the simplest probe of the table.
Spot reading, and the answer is 11.1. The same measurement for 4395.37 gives 20.8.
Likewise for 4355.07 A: 21.6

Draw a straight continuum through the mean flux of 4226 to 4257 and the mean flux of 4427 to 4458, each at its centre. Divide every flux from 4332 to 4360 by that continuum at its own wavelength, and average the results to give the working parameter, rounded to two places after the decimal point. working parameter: 0.86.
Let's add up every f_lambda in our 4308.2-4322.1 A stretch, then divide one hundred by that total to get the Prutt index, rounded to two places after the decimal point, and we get 0.67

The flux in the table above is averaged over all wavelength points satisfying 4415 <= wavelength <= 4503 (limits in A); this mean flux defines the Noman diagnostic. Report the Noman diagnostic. 20.5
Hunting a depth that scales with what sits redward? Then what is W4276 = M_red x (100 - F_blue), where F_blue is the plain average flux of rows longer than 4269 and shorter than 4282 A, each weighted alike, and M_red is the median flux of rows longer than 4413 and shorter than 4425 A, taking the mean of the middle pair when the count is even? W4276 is 1679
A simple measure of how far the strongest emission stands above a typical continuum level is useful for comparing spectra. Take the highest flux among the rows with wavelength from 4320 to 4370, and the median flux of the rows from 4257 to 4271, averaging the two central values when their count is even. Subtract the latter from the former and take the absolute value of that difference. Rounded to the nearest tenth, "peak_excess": 1.0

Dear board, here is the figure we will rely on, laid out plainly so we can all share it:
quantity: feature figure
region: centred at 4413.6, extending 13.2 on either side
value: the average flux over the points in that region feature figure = 21.1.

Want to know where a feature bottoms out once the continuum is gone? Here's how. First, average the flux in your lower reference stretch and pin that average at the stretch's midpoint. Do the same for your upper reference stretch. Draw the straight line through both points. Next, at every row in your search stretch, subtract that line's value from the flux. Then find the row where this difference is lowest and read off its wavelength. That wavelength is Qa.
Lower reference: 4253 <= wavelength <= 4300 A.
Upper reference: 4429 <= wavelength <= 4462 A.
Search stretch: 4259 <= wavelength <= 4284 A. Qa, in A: 4259.86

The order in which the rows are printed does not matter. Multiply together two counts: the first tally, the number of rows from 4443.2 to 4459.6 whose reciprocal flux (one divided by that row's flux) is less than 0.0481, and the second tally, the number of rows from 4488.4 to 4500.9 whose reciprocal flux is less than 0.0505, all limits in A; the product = 10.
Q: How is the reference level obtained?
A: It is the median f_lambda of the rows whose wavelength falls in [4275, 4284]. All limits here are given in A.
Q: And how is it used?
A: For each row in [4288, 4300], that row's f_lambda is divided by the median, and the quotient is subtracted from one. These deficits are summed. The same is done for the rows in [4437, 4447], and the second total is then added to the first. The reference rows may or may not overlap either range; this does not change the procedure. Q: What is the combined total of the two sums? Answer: 0.12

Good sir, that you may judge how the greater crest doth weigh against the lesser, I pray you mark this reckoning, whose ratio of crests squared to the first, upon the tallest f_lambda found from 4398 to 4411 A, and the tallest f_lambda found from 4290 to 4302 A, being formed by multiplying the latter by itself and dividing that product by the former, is 23.0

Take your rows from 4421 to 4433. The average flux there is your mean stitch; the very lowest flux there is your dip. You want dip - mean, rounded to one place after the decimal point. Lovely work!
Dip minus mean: -1.7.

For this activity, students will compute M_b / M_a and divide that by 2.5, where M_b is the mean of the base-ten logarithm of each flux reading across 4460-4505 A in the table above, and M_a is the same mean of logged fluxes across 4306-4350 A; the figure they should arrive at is 0.415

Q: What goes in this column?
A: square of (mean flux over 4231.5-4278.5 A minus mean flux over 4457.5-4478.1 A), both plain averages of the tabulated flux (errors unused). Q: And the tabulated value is 2.20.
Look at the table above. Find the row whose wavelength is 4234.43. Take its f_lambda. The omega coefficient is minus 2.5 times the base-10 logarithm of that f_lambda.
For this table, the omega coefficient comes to -3.21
